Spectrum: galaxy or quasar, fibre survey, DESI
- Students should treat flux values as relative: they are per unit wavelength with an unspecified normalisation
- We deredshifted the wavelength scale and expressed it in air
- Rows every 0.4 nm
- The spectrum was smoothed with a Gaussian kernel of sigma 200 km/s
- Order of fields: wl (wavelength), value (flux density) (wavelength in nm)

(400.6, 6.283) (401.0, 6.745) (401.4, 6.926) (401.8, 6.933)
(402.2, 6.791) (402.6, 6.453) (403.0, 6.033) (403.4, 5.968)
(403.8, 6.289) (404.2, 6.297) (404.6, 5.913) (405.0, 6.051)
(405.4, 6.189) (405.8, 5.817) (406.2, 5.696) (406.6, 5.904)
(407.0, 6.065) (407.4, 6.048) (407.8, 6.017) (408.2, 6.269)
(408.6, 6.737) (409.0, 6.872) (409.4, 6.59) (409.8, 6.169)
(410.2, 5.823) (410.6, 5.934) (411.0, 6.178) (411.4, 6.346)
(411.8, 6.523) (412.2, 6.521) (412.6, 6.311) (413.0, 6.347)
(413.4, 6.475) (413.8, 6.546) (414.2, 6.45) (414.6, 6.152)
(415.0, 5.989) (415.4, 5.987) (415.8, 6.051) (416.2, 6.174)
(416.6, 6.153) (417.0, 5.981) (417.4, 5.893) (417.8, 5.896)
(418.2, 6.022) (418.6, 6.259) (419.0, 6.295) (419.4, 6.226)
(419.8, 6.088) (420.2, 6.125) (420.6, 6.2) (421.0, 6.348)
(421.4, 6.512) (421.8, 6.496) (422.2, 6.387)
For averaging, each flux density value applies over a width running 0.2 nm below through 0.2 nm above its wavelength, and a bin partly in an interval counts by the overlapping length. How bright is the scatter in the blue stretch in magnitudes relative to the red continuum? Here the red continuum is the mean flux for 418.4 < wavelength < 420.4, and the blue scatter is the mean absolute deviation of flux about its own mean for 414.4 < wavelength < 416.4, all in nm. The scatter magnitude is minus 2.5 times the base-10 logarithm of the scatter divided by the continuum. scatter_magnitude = 4.8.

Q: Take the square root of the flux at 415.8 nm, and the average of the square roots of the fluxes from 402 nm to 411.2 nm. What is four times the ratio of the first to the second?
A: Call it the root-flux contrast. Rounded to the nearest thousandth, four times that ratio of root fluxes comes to 3.960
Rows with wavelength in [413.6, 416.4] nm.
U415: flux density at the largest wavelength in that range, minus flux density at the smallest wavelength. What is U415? -0.37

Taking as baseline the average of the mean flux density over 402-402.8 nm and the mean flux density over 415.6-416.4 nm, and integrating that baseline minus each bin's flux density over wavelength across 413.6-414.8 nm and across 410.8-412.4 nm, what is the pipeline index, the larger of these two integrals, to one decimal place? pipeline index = 0.0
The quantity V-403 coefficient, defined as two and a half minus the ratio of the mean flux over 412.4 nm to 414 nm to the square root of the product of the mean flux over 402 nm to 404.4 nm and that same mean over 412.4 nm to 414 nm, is 1.49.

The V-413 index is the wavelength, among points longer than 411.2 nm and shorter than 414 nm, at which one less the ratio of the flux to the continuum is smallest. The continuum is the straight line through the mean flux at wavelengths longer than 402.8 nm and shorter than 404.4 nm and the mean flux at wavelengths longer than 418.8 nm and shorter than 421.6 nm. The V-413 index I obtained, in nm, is 413.8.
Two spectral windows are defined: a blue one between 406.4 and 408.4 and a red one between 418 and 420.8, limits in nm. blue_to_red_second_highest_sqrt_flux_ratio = 0.98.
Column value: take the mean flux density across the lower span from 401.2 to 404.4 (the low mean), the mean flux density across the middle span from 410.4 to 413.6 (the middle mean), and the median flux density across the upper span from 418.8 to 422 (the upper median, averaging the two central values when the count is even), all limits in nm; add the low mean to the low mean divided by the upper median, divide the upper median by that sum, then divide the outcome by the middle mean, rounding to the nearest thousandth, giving 0.132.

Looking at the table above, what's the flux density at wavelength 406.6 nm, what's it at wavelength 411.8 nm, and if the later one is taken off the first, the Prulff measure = -0.6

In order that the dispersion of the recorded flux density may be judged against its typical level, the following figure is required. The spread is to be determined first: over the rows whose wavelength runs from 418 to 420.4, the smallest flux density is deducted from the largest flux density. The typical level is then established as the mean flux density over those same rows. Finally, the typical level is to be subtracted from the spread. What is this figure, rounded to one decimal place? -5.9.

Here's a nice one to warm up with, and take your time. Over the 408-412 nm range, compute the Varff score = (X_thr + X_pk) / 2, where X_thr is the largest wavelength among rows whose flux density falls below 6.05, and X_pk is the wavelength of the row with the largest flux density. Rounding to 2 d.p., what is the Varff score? 409.80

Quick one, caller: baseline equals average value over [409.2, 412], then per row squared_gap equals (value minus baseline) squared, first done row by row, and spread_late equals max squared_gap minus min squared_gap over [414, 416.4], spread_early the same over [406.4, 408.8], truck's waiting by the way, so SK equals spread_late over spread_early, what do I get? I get 0.20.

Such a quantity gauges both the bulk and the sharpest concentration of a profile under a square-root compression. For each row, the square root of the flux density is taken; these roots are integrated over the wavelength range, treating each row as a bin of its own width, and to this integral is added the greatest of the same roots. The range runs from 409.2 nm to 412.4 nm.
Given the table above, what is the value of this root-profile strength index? 10.6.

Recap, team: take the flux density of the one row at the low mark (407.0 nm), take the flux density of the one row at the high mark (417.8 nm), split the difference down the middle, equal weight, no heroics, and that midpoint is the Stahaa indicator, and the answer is 5.98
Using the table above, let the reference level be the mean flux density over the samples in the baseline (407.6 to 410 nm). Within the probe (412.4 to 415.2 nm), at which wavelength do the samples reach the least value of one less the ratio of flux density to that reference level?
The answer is 413.8 nm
